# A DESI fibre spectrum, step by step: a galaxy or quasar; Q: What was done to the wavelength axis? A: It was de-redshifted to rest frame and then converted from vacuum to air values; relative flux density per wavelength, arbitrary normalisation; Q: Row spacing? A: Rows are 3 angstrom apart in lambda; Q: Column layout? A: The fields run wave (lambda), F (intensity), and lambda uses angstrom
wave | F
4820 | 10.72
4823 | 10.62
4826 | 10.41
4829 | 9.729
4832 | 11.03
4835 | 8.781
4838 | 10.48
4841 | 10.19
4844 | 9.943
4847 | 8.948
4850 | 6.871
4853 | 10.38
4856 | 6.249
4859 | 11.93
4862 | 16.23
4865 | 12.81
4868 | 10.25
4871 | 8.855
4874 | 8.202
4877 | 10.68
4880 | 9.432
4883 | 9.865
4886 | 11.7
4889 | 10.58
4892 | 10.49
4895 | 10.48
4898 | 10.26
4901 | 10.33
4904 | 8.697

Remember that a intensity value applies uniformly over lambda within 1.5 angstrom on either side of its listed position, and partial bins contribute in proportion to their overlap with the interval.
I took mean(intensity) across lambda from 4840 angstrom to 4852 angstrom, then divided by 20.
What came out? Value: 0.45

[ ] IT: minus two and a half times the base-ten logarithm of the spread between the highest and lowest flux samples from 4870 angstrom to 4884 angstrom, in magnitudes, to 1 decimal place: -1.0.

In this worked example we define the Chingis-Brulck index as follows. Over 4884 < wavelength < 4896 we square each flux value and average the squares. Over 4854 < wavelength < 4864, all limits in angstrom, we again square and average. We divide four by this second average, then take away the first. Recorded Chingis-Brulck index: -117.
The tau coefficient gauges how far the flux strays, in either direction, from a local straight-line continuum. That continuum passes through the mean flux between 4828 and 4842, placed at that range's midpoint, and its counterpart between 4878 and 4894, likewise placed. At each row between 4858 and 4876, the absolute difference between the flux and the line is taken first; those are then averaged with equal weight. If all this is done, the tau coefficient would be 2.3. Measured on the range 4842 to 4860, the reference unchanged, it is 1.7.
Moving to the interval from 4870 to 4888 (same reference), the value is 1.1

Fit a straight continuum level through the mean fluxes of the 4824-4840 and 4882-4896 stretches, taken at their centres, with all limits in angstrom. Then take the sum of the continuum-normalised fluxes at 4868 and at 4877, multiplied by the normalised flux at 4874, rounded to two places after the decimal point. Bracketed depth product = 1.56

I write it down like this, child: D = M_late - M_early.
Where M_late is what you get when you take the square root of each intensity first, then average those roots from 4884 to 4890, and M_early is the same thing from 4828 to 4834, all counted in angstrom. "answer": 0.12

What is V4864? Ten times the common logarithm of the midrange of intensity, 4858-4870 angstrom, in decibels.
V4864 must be 11.2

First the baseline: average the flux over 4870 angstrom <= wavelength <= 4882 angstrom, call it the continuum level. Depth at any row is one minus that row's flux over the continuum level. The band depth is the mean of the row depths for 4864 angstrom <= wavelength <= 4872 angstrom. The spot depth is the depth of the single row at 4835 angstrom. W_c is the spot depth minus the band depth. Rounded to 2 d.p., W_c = 0.20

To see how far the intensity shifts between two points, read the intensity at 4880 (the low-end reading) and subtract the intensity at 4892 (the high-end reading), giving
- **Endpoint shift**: -1.1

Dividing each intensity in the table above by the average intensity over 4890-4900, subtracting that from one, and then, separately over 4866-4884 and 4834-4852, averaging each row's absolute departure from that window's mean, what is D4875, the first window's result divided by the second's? 0.7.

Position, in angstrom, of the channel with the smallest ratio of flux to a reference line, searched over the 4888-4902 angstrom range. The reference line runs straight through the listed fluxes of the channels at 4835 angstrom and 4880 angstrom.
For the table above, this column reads 4898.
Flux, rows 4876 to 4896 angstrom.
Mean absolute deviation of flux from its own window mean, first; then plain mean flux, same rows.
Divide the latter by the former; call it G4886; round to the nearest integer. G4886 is 23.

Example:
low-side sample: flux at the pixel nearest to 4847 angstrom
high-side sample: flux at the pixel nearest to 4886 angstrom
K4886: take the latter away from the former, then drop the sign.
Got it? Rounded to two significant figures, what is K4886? 2.8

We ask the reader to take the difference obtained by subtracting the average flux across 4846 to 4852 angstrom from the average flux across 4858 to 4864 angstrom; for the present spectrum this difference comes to 6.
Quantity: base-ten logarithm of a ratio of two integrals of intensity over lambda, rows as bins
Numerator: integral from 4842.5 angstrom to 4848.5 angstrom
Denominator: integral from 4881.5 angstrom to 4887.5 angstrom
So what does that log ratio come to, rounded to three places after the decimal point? -0.057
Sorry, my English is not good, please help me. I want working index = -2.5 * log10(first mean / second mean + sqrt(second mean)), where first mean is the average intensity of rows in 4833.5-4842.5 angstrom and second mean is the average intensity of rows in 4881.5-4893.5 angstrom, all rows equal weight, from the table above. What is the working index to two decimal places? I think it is -1.55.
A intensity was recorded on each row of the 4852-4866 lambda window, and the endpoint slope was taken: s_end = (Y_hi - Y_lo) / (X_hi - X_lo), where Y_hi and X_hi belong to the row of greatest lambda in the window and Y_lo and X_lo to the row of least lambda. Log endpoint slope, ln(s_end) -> -1.6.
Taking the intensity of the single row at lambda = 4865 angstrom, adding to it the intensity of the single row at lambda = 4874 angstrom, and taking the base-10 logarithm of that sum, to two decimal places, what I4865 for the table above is 1.32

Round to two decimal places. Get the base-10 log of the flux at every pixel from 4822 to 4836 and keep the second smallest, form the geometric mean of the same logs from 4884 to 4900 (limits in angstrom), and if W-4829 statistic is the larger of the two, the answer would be 1.03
